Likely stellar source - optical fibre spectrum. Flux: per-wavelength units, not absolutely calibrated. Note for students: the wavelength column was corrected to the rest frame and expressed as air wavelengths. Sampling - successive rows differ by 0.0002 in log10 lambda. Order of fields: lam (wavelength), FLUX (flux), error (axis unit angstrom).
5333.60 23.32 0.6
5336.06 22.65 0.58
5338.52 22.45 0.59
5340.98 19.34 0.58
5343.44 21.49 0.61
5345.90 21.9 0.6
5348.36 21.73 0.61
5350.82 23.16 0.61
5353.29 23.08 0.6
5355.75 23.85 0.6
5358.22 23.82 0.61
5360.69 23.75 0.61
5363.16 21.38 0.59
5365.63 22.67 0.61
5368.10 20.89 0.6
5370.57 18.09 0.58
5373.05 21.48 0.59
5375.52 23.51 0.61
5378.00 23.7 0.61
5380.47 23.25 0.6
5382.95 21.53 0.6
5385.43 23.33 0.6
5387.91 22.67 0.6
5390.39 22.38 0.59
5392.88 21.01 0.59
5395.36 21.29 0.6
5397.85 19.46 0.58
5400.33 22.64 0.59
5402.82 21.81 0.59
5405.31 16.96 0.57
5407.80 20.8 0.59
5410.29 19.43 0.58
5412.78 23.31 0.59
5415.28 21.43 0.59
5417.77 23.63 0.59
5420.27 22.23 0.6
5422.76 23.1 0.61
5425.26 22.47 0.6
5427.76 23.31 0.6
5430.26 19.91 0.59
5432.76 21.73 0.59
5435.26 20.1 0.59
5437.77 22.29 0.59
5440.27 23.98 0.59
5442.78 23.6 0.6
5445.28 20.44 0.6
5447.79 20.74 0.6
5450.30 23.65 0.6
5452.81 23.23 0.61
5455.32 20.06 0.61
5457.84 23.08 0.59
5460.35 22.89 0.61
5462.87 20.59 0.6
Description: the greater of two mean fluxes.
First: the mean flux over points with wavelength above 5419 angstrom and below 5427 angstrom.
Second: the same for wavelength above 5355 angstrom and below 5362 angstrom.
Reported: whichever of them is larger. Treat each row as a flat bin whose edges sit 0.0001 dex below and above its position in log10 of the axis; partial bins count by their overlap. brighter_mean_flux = 23.8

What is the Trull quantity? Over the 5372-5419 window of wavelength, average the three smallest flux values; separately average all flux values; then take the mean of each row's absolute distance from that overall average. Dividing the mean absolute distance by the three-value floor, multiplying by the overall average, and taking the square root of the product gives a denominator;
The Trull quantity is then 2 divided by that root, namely 1.61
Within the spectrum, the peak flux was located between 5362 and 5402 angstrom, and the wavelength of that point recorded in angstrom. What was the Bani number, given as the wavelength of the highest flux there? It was 5378.00 angstrom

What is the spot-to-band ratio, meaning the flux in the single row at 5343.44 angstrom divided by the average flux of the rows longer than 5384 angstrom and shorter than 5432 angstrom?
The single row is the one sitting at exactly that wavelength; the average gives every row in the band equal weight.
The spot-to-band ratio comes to 0.99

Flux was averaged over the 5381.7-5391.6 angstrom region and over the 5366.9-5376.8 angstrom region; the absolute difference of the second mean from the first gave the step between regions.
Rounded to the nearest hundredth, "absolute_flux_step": 1.48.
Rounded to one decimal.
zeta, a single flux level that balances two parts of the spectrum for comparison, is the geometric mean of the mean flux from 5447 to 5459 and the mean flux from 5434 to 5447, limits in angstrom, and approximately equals 22.1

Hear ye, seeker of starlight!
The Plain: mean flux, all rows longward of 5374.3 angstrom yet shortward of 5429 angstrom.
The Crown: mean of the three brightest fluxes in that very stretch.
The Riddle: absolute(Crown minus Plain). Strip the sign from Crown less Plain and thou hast 1.65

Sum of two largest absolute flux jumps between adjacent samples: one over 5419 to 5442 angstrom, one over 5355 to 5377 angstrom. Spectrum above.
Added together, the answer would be 6.8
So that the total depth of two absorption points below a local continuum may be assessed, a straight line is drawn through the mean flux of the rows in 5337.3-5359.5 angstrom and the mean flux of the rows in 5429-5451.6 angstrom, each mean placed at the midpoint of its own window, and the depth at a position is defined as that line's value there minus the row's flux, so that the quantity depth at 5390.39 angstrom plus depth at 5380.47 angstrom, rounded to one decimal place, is -1.4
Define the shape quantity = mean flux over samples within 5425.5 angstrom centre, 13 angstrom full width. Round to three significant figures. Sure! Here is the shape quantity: 22.2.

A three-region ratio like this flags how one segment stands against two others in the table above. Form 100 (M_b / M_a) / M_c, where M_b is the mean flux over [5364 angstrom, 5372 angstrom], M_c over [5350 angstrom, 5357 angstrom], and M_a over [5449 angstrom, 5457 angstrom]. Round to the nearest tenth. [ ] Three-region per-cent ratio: 3.9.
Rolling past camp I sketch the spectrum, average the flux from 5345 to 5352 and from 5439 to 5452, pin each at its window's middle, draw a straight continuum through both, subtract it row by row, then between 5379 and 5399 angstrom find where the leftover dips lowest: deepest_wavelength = 5397.85 angstrom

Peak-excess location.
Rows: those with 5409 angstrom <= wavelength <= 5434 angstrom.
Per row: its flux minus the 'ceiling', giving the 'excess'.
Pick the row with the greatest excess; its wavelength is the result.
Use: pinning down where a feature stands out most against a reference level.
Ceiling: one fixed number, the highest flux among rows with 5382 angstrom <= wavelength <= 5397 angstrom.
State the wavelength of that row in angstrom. 5417.77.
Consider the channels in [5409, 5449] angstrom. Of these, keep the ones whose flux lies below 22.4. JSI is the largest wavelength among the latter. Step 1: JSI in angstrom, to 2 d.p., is 5447.79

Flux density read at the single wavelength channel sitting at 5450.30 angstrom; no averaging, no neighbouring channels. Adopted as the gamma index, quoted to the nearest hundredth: 23.65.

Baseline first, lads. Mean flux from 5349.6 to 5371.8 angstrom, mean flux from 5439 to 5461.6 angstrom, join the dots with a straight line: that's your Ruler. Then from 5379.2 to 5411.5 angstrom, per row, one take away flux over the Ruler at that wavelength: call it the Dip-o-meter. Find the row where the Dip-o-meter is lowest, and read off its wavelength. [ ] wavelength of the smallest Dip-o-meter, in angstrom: 5385.43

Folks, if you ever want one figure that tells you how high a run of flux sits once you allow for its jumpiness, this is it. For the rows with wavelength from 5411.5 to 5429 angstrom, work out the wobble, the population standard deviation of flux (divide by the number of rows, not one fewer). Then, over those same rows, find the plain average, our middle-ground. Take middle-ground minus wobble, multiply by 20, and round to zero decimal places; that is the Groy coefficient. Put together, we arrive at 441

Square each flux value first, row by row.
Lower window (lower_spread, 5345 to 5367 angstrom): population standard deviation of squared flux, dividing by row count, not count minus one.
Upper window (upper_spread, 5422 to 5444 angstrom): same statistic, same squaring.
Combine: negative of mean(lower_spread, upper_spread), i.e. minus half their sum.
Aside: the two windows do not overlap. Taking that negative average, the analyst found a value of -50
